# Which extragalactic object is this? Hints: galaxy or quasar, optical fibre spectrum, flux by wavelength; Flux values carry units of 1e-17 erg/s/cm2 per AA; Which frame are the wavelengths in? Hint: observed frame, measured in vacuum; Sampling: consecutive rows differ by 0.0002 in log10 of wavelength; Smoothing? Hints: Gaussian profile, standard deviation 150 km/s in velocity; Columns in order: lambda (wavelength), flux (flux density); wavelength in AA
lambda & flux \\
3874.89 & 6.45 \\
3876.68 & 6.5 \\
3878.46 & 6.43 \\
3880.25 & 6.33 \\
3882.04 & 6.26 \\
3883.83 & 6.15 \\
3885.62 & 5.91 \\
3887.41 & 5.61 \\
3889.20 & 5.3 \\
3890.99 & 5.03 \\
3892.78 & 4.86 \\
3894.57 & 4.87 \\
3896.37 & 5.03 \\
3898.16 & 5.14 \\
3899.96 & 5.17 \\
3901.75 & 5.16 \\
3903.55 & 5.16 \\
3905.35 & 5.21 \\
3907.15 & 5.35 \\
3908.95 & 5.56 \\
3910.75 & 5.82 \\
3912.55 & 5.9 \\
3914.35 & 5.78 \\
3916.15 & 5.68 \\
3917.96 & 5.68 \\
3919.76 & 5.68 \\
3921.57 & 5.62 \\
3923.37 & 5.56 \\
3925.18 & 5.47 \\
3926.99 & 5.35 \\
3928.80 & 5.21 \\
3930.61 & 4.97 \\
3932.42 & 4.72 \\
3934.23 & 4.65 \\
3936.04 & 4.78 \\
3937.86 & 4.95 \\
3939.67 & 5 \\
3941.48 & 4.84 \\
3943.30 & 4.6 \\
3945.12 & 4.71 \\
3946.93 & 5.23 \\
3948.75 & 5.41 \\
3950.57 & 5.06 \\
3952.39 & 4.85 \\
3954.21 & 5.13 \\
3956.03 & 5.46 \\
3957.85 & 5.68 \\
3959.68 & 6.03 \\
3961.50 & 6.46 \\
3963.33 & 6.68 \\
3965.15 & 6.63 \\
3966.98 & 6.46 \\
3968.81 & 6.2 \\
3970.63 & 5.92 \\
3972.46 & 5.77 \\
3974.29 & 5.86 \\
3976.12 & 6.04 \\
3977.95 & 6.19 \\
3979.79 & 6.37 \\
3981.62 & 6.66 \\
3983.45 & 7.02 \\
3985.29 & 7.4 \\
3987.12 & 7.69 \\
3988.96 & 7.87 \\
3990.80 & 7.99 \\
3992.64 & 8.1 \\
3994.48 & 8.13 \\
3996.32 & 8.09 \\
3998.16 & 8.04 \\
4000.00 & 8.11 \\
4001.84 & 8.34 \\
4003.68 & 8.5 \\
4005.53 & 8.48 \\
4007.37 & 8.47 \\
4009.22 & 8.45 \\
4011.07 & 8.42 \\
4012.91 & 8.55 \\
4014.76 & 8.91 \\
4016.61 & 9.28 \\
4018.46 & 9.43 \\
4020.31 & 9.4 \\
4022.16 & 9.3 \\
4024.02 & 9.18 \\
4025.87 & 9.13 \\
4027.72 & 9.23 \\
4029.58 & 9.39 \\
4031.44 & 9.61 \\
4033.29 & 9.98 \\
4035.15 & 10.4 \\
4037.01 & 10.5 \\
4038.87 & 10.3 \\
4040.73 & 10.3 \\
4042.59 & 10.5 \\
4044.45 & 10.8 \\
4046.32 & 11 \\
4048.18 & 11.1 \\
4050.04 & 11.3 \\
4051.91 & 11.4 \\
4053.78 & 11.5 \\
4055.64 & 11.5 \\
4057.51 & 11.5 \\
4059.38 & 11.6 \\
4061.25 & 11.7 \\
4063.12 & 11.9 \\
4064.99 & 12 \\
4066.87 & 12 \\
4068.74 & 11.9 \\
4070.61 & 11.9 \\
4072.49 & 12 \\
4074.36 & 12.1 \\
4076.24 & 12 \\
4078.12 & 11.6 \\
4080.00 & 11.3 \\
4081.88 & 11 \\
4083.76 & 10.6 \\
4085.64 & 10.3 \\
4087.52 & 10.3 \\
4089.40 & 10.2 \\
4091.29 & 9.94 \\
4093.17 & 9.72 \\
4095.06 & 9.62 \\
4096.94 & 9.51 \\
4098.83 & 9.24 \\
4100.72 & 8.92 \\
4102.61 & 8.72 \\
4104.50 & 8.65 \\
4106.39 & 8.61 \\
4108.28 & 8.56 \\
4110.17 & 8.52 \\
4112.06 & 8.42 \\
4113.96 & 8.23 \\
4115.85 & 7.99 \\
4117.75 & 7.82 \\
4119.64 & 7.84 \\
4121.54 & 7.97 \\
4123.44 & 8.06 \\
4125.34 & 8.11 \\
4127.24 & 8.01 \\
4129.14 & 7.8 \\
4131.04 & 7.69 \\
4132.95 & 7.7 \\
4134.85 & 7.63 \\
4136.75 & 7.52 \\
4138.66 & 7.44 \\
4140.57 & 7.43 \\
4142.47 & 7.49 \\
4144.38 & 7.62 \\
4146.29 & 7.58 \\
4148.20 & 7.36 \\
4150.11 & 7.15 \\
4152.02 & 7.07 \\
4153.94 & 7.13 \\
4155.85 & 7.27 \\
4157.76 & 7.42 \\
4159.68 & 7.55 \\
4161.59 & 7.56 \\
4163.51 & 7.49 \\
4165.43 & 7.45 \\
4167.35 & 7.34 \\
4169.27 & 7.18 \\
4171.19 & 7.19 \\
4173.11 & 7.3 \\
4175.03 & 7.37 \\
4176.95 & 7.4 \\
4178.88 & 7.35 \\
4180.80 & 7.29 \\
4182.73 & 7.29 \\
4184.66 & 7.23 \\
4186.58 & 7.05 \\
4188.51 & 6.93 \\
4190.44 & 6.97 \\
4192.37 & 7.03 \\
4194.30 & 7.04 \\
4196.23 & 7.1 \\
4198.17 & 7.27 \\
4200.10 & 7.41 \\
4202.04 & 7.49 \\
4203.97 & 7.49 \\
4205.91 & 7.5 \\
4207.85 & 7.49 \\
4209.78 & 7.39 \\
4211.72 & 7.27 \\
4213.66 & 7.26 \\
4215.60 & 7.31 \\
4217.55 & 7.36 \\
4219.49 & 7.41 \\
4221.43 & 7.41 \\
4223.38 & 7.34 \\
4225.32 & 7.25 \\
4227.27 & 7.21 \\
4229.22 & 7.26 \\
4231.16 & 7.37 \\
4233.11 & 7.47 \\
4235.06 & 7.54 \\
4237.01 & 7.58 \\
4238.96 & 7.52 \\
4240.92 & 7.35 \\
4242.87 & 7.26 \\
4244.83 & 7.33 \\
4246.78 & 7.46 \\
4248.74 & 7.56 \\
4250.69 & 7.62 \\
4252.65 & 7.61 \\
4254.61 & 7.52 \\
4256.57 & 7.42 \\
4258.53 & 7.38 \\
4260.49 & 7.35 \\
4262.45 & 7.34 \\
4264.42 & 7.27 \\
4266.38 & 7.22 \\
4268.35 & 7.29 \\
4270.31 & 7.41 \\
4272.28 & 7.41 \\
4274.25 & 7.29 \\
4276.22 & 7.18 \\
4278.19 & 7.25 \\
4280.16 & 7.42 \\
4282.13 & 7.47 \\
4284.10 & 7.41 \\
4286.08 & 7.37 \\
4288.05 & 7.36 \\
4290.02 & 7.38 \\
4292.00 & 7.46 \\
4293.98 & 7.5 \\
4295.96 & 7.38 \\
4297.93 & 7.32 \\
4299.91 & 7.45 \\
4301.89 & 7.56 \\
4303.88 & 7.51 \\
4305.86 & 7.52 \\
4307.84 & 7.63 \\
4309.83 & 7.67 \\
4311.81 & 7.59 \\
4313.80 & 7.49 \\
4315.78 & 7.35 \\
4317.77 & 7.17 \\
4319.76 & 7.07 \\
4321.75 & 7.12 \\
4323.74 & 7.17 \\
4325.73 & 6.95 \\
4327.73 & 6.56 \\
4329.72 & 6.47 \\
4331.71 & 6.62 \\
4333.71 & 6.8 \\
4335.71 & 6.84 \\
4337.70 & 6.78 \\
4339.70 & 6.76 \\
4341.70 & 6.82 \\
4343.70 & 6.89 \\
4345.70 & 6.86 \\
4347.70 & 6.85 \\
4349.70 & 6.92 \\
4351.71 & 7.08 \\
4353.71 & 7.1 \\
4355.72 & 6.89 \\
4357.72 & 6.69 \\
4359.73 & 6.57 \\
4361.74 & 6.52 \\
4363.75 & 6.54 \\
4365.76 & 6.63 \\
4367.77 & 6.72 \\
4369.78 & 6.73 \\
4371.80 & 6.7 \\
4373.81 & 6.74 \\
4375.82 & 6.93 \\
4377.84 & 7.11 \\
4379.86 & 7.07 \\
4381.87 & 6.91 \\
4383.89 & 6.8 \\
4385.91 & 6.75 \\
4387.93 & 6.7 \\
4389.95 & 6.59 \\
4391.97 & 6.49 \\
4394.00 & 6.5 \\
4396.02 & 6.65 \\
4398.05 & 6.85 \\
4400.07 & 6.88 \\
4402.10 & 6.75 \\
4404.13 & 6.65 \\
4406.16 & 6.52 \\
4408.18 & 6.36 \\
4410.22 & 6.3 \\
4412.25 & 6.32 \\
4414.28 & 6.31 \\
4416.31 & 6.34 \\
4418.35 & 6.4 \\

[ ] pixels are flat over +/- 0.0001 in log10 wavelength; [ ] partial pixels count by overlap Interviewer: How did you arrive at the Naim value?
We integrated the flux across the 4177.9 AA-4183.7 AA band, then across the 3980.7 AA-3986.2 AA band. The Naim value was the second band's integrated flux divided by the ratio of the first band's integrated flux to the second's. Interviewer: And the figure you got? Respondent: 35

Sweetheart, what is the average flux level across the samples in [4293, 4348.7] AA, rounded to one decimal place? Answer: 7.1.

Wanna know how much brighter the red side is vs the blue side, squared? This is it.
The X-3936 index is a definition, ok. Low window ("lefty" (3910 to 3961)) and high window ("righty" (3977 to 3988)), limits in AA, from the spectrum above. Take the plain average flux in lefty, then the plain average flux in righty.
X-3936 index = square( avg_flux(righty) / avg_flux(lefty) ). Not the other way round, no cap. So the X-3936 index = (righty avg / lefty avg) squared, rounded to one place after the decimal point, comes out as 1.7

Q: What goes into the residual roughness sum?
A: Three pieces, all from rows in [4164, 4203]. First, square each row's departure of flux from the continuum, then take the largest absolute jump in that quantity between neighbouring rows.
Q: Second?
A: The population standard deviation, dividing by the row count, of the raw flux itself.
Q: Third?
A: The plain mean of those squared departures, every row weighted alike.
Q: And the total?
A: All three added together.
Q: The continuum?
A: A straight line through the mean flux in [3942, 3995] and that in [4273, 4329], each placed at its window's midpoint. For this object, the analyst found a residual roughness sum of 0.4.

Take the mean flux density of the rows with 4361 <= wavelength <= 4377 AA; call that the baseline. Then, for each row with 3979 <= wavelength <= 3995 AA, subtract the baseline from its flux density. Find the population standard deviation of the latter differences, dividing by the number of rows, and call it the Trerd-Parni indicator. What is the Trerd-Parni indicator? 0.61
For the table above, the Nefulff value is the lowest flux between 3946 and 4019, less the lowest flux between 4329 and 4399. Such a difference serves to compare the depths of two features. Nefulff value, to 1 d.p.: -1.6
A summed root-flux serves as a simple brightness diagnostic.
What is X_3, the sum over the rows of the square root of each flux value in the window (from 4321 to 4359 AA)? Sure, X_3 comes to 50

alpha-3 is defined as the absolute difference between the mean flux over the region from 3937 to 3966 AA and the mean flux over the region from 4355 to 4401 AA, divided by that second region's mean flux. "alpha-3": 0.20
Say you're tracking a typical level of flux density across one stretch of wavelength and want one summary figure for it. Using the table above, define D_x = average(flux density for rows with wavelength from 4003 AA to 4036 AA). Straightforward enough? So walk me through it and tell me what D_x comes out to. 9.1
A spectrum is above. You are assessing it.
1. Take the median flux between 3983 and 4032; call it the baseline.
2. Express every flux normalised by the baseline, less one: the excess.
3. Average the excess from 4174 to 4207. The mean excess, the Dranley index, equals -0.144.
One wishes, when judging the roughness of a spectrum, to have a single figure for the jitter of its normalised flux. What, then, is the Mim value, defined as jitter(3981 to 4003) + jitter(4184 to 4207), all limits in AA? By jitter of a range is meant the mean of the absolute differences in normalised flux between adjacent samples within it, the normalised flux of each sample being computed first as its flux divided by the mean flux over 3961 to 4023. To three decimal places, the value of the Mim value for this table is 0.033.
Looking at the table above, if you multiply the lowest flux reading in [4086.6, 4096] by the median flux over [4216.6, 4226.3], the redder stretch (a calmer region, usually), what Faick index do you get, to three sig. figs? 70.8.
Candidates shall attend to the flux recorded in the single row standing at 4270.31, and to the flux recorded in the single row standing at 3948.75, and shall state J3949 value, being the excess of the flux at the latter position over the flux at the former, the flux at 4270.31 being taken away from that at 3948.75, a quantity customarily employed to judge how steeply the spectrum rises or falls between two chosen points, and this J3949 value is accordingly -2.0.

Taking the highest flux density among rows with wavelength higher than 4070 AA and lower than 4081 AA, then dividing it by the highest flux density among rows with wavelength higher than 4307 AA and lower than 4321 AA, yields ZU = 1.6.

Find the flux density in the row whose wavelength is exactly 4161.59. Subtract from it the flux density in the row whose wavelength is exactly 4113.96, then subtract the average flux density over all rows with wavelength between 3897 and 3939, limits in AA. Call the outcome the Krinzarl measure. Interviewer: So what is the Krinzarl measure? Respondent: -6.0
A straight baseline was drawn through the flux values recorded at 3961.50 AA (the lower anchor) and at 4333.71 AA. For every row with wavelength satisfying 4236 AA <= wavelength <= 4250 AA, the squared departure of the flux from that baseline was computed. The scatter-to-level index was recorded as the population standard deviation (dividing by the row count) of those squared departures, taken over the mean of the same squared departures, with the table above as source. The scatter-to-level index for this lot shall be 0.31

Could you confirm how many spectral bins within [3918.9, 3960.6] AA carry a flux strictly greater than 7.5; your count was 0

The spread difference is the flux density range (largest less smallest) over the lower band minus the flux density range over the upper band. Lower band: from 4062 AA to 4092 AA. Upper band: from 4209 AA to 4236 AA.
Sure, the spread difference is 1.8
